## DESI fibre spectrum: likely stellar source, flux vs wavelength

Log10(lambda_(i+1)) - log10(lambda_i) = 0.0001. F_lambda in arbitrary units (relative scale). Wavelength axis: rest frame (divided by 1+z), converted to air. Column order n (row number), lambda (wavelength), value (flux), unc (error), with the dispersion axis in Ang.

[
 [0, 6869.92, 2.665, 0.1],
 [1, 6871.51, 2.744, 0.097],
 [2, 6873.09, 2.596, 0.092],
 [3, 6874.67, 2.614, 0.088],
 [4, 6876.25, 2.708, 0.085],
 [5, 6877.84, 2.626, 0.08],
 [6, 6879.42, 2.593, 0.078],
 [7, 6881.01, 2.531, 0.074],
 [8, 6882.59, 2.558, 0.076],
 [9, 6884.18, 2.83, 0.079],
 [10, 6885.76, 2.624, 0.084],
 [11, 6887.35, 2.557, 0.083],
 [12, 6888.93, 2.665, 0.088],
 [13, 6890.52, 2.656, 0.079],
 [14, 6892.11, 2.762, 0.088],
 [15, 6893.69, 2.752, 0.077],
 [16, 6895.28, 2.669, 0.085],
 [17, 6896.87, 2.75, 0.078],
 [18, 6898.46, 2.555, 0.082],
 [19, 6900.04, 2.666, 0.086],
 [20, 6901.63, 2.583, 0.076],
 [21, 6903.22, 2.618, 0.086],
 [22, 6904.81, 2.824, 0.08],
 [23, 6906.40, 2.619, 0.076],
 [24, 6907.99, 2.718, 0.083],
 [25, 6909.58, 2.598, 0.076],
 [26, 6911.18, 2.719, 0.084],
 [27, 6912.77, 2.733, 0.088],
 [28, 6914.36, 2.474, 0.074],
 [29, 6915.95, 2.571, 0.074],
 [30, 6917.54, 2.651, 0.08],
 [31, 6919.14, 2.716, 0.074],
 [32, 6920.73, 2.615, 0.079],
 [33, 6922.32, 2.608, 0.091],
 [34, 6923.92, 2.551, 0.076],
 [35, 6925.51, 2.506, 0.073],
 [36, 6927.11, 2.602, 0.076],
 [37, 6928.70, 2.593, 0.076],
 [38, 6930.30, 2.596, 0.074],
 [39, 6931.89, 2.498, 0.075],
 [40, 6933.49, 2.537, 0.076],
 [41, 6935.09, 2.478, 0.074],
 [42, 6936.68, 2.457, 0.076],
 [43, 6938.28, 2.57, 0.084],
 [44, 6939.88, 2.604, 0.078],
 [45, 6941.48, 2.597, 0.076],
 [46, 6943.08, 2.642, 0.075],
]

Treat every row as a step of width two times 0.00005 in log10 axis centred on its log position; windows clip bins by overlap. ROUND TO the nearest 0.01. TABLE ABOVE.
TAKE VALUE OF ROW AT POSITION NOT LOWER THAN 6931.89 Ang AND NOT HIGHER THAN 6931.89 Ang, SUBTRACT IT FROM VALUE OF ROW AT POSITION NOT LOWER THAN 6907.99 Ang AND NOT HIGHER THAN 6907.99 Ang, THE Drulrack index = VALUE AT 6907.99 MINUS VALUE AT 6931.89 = 0.22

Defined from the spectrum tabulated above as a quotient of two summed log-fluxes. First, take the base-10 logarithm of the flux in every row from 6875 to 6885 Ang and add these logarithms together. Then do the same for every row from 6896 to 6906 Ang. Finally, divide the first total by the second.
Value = 0.990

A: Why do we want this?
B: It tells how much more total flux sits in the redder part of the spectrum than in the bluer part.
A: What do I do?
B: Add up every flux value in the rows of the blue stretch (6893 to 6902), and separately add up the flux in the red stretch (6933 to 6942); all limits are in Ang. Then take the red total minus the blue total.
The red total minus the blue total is -0.73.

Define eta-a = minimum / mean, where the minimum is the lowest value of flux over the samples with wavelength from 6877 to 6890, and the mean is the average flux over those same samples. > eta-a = 0.965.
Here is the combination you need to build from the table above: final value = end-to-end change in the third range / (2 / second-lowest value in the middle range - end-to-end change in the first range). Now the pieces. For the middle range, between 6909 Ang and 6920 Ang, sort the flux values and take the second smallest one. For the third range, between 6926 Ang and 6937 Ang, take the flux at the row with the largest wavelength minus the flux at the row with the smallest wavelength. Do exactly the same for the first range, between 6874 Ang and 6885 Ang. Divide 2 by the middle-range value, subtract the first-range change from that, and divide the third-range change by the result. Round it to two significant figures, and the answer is -0.26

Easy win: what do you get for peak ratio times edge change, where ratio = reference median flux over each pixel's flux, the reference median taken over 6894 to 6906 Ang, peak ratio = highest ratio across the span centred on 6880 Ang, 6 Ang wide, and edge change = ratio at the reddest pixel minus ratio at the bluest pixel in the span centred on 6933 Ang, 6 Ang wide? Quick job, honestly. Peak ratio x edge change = 0.05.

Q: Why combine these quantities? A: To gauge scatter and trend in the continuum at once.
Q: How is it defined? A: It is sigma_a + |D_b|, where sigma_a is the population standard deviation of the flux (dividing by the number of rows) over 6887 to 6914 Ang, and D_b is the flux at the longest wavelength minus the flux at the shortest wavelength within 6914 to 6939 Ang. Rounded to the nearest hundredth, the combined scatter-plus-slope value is 0.17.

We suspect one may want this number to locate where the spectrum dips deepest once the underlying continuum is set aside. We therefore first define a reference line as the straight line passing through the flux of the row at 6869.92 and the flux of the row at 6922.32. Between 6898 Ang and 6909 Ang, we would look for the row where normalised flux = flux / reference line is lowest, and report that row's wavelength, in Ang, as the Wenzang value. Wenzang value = 6898.46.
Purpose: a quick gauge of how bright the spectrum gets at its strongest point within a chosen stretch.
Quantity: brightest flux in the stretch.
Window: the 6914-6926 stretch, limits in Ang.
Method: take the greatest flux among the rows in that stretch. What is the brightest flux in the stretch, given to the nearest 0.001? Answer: 2.716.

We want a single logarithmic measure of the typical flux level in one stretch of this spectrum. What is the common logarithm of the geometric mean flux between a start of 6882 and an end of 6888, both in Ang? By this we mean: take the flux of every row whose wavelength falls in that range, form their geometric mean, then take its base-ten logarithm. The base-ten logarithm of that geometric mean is 0.422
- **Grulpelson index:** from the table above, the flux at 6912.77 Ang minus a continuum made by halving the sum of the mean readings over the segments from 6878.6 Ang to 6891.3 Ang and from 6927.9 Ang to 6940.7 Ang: 0.15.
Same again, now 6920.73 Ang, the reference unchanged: 0.03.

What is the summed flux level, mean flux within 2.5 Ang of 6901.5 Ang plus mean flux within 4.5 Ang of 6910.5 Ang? 5.27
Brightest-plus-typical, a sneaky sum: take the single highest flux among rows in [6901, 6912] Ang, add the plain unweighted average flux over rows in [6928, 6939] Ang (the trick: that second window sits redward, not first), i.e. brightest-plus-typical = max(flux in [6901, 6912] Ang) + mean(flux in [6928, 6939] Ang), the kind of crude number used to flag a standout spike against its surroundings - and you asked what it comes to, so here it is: 5.36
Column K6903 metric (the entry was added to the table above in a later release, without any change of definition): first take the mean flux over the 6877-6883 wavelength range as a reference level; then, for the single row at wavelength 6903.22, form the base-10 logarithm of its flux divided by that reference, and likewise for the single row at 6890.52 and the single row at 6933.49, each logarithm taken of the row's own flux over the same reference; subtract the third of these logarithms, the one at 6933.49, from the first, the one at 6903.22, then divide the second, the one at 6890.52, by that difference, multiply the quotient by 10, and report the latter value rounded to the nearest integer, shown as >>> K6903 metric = 10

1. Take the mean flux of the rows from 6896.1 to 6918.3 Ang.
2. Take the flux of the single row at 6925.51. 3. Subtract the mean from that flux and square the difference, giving 0.020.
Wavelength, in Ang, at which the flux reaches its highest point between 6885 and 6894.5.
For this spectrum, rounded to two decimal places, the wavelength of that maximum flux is 6892.11 Ang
